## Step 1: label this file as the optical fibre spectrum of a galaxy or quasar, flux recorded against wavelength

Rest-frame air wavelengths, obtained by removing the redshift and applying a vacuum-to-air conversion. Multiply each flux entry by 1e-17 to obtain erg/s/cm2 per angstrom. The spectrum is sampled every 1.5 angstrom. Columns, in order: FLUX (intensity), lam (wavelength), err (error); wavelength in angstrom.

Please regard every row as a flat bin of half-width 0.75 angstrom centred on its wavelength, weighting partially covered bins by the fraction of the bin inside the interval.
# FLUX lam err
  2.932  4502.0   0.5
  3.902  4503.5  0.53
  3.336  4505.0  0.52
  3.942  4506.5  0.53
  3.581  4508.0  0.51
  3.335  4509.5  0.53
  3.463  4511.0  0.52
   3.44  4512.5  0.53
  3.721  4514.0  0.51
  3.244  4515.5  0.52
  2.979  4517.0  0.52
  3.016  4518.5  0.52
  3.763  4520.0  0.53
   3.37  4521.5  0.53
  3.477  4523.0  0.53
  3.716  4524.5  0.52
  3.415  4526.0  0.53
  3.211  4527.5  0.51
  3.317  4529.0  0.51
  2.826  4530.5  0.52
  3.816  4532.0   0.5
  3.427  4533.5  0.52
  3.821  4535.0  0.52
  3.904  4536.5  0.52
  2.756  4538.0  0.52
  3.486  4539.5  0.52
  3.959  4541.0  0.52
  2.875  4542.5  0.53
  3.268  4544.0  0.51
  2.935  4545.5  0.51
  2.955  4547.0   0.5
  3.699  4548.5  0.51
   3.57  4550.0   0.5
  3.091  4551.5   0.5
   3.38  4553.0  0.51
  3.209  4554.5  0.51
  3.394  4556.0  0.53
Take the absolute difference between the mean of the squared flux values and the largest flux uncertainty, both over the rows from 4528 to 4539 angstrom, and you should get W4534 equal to 11.3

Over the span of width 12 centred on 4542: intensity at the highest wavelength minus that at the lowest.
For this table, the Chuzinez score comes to -0.95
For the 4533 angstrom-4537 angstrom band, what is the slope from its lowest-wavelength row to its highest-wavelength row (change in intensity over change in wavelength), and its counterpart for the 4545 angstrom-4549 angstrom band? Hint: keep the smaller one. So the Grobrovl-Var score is 0.159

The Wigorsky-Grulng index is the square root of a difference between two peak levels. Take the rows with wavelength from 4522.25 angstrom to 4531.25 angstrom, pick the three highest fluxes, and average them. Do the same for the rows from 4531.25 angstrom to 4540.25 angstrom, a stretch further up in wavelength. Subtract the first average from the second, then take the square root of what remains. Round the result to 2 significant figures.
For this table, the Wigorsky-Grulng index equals 0.56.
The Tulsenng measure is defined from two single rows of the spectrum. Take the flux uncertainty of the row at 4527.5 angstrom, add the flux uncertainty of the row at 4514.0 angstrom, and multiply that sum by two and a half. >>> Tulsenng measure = 2.55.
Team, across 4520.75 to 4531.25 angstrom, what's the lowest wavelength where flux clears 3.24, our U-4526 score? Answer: 4521.5 angstrom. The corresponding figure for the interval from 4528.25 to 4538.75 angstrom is 4529.0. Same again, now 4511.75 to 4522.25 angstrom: 4512.5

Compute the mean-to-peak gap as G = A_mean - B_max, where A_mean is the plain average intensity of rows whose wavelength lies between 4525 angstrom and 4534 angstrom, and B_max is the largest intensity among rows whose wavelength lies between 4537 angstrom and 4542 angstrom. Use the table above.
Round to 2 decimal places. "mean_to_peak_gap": -0.62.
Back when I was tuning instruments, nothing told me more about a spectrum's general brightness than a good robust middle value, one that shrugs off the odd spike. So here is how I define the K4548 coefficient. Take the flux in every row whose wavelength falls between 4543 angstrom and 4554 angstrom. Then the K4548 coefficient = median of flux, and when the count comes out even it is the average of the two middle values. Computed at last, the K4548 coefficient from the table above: 3.27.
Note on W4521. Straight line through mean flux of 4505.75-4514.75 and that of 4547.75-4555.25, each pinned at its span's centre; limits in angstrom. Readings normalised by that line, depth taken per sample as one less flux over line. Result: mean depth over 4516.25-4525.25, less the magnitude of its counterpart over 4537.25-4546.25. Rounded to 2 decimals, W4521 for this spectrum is -0.02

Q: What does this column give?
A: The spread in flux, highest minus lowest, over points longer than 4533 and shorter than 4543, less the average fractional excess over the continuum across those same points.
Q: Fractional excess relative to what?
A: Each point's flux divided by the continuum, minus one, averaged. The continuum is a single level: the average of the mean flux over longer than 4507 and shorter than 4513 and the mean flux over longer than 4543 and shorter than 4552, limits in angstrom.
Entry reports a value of 1.17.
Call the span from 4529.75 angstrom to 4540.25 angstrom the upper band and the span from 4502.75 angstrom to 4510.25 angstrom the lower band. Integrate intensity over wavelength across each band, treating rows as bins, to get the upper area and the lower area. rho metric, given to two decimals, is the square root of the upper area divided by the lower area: 1.15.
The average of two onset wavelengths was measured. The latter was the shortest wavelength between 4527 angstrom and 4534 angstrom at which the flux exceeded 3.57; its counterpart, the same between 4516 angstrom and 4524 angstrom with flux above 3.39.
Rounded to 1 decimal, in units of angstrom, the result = 4526.0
